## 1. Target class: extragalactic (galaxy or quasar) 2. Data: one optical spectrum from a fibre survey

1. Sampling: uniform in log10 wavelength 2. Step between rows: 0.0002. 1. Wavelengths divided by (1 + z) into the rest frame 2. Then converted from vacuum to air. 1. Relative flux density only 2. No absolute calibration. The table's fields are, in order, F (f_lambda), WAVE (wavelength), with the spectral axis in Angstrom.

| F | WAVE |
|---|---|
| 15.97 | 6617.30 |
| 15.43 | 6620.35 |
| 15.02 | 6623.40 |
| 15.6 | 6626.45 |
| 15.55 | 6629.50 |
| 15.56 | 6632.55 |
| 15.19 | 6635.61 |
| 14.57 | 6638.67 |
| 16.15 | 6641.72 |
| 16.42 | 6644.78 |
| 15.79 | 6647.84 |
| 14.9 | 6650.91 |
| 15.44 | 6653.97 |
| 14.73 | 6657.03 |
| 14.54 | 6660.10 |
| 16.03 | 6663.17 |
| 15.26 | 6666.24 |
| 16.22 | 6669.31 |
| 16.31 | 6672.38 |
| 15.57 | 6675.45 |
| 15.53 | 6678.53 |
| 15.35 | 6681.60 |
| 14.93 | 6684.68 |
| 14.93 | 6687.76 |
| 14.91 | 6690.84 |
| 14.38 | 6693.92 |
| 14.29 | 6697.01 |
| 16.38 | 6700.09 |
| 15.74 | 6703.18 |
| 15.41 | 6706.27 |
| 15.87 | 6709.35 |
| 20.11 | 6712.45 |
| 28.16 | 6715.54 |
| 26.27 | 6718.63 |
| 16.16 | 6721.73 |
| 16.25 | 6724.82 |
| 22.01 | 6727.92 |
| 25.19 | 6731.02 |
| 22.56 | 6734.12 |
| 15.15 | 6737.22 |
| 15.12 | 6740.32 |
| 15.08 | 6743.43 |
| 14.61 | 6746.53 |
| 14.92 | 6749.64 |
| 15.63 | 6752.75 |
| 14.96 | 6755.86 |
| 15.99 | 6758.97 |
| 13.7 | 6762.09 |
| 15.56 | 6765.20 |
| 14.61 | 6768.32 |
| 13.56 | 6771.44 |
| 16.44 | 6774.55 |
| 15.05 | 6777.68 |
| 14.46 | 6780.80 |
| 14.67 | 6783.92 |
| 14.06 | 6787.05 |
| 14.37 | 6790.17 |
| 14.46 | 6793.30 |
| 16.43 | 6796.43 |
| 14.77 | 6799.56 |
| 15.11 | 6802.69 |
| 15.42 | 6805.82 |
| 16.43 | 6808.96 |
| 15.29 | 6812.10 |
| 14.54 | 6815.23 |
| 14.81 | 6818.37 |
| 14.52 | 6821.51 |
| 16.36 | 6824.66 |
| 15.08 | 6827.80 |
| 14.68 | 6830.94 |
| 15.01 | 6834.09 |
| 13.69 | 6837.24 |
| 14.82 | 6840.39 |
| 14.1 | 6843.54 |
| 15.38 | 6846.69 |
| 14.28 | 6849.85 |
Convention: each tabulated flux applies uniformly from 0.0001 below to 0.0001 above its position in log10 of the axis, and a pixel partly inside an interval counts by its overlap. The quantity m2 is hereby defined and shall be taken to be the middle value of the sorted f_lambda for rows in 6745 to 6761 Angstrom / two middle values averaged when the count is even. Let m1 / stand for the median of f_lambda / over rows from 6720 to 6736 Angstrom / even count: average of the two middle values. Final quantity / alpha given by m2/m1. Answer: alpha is 0.68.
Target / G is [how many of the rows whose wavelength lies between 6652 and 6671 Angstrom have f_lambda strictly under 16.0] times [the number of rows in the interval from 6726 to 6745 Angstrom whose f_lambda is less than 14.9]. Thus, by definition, 0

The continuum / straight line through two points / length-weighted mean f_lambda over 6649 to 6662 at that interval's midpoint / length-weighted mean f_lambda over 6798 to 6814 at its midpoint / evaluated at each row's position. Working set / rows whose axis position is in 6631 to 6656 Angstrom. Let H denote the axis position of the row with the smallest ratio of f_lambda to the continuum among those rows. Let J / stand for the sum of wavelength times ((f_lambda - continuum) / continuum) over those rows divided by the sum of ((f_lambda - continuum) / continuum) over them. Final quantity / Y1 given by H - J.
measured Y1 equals -4.9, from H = 6638.67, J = 6643.5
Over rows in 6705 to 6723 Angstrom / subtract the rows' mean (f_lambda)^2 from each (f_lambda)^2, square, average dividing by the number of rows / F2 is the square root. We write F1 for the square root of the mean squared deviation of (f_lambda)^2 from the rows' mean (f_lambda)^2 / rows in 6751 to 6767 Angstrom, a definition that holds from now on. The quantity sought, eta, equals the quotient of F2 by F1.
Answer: 9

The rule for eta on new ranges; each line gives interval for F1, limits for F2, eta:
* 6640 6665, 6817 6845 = 1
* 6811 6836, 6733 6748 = 7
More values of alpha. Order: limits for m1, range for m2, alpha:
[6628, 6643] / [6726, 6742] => 1.42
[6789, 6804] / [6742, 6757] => 1.01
